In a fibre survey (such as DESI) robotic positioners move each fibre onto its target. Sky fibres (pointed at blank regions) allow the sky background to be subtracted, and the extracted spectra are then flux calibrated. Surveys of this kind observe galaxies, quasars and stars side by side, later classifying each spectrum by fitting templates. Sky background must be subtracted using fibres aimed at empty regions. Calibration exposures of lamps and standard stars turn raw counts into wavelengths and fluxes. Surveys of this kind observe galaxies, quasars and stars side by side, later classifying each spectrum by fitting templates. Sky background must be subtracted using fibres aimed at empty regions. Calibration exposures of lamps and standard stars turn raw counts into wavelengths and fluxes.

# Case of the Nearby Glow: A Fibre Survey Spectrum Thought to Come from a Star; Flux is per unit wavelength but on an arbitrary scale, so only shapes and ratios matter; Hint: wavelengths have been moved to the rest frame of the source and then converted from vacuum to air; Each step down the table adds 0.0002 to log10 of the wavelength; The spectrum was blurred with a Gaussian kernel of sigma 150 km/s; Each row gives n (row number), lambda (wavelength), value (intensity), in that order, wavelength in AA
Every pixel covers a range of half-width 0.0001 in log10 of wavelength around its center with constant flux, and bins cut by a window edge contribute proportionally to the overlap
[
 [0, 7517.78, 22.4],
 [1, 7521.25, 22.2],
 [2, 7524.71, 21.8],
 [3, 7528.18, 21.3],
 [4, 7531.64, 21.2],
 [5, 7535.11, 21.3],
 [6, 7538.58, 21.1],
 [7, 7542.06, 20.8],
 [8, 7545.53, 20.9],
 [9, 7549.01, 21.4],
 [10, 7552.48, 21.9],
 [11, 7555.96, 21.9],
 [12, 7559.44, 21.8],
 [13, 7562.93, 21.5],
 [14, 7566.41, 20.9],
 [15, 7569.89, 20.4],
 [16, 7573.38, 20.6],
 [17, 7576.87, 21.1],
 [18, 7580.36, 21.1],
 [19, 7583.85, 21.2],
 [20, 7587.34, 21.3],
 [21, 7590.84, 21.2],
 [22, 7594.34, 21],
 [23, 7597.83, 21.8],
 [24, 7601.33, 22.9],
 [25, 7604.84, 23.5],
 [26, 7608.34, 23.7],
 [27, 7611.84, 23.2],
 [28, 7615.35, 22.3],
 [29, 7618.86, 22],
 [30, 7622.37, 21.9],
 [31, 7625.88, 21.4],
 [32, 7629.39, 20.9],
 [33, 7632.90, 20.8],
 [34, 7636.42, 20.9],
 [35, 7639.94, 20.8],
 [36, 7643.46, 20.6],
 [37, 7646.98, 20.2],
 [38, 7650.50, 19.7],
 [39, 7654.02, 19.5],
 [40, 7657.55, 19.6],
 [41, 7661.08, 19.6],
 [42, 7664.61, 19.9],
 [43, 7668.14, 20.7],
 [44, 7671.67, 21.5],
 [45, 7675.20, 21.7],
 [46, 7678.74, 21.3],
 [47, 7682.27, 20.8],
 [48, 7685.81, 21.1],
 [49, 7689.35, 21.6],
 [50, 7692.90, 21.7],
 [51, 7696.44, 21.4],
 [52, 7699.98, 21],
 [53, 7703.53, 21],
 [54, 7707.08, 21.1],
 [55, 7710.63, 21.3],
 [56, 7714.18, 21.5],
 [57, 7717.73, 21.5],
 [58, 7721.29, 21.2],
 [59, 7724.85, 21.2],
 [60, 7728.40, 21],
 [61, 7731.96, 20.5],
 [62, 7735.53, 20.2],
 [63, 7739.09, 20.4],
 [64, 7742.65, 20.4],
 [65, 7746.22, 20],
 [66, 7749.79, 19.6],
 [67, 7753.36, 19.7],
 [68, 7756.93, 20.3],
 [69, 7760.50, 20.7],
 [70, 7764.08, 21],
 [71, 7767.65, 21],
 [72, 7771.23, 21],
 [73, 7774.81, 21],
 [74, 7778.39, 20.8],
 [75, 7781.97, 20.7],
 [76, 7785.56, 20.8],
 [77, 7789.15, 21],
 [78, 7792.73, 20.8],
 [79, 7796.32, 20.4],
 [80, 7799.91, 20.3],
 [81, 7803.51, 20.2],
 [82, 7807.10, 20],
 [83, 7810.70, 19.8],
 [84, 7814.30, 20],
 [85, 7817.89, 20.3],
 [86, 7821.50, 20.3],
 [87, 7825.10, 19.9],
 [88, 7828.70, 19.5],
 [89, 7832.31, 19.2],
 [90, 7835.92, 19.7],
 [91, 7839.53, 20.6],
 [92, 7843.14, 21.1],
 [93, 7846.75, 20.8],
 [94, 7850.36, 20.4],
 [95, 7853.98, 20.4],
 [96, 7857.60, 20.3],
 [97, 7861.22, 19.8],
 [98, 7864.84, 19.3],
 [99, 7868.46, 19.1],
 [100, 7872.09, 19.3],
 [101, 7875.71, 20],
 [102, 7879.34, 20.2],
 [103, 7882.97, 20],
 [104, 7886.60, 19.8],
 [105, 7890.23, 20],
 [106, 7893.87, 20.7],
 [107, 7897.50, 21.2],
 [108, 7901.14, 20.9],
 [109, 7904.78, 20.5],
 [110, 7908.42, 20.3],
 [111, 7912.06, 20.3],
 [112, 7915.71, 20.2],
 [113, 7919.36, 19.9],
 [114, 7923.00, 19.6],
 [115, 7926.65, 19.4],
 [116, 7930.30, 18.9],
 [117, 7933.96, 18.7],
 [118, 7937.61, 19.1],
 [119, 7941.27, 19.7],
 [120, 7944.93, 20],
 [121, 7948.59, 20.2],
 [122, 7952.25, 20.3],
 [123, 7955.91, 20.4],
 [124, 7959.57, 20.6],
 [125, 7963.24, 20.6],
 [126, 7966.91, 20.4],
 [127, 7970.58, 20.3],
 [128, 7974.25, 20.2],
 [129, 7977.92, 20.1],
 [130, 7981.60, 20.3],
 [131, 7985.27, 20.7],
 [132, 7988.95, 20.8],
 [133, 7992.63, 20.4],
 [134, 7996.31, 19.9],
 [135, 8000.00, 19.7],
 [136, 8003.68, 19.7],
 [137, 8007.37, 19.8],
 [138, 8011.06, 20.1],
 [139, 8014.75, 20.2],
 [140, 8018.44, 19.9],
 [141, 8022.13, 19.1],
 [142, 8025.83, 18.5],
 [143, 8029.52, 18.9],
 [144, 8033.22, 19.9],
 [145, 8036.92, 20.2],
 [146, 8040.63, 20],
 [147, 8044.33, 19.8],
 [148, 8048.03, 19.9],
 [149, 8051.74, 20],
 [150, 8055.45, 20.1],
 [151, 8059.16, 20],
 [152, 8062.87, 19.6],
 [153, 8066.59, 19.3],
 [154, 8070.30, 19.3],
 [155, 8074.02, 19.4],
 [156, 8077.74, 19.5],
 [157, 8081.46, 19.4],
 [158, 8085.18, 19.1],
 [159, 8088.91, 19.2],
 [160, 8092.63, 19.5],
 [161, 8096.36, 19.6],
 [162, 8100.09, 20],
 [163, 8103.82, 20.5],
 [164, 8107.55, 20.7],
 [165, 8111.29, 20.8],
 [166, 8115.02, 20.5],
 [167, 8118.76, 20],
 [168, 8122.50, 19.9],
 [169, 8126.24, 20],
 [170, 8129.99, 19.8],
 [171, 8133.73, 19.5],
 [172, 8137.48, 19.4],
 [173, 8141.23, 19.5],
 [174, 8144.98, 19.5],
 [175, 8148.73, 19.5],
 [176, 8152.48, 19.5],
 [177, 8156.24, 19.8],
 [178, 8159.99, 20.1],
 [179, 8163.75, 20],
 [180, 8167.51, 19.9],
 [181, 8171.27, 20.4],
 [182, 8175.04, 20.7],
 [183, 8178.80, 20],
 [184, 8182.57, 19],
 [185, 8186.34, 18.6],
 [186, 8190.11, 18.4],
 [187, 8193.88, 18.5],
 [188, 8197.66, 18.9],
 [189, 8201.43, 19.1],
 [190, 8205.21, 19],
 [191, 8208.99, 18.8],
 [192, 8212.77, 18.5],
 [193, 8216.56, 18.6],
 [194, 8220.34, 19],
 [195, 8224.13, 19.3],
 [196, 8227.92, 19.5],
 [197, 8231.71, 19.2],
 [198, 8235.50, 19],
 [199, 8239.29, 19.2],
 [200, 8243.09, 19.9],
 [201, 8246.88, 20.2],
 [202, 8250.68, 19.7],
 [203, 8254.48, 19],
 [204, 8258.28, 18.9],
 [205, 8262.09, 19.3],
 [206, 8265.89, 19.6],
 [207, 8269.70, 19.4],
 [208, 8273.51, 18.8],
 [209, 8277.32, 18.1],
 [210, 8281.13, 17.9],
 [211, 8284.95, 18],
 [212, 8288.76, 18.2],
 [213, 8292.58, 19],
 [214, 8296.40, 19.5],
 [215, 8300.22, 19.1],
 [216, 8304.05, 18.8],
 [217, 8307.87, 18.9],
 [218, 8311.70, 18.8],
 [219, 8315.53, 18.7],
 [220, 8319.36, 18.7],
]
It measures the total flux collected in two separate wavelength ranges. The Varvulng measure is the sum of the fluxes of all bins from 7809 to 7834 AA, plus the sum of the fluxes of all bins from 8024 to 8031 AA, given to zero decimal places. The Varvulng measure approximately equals 176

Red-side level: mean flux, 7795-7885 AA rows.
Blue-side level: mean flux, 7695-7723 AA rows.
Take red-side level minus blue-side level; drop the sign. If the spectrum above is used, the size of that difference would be 1.2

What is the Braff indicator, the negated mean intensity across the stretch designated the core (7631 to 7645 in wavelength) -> -20.8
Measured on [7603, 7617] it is -23.2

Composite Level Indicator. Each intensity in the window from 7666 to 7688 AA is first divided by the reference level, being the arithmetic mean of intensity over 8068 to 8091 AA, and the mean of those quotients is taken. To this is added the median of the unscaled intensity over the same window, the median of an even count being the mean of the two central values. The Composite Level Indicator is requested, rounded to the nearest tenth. 22.3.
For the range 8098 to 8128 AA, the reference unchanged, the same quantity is 21.3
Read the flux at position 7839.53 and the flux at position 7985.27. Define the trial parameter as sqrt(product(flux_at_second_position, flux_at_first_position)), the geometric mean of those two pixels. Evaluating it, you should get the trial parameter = 20.6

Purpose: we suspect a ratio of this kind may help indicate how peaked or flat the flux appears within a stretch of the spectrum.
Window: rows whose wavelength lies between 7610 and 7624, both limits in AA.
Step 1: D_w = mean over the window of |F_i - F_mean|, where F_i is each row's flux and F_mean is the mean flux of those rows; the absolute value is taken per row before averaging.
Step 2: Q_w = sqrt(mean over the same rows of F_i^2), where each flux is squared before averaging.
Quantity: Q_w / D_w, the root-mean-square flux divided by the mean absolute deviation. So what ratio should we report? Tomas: 53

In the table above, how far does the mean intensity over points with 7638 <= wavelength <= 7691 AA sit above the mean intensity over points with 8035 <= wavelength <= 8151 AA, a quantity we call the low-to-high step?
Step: 0.8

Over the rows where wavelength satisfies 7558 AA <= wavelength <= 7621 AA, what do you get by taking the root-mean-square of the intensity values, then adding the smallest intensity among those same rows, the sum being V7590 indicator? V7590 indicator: 42.2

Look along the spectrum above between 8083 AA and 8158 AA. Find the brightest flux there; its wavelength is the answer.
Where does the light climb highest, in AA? 8111.29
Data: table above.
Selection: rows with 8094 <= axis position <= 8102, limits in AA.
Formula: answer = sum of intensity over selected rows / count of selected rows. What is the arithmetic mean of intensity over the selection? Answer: 19.8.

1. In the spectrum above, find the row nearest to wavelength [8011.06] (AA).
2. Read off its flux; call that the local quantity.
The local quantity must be 20.1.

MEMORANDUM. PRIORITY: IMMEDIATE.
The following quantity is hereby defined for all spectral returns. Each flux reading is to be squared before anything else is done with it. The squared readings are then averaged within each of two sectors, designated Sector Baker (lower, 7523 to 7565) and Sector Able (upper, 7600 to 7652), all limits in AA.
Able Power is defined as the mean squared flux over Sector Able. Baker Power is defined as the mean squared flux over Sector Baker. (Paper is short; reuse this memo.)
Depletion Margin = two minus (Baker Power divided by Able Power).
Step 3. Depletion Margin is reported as 1.03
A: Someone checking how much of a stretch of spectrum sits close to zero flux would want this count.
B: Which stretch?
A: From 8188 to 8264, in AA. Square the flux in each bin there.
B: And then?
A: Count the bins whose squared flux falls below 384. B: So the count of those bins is 17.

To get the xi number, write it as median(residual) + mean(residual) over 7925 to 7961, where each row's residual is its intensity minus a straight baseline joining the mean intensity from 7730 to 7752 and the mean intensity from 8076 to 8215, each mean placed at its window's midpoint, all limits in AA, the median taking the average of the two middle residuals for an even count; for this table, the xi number -0.20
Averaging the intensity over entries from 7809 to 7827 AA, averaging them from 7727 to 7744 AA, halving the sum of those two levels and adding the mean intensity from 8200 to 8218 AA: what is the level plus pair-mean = 39.1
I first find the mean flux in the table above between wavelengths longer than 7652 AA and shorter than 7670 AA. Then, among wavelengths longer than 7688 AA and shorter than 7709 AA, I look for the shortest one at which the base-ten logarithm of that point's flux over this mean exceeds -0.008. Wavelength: 7689.35 AA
